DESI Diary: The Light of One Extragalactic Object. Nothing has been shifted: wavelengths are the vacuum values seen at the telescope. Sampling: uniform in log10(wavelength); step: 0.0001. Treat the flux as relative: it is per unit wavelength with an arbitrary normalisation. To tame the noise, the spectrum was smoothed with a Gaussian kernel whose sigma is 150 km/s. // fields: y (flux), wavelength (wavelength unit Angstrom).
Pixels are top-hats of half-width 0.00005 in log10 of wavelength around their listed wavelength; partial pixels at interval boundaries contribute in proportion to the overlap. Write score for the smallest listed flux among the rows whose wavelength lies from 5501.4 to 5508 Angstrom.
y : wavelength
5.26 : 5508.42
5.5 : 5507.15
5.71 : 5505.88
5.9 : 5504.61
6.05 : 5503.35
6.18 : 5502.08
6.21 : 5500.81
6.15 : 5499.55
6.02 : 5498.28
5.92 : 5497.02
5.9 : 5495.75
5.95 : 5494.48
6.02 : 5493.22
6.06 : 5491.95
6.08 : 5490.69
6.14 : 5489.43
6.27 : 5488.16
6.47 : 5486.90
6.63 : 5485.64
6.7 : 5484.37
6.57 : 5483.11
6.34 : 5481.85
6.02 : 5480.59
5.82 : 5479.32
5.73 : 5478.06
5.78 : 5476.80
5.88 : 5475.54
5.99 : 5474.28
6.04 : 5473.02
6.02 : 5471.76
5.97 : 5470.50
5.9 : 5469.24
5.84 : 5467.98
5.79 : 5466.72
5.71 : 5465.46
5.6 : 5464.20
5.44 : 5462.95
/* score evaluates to 5.5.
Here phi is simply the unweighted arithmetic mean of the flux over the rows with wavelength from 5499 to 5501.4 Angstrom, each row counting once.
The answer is 6.18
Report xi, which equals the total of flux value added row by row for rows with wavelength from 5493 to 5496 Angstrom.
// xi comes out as 17.9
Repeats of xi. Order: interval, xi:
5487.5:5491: 18.5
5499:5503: 18.5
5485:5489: 19.4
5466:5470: 17.5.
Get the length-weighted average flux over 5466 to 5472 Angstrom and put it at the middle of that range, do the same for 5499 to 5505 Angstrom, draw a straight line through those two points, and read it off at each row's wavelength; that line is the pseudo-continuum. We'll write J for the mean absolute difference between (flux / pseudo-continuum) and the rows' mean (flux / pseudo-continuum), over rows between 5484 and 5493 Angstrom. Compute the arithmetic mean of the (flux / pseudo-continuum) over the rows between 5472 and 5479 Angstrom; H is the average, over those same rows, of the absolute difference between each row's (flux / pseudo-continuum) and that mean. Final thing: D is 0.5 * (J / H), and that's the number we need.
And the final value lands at 1.0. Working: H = 0.019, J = 0.040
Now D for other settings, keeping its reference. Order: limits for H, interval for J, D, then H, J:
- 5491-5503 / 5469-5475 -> 0.2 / 0.014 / 0.006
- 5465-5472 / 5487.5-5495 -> 0.6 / 0.013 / 0.015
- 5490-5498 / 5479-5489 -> 1.5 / 0.013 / 0.039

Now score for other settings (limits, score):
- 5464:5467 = 5.6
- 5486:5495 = 5.95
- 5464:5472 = 5.6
